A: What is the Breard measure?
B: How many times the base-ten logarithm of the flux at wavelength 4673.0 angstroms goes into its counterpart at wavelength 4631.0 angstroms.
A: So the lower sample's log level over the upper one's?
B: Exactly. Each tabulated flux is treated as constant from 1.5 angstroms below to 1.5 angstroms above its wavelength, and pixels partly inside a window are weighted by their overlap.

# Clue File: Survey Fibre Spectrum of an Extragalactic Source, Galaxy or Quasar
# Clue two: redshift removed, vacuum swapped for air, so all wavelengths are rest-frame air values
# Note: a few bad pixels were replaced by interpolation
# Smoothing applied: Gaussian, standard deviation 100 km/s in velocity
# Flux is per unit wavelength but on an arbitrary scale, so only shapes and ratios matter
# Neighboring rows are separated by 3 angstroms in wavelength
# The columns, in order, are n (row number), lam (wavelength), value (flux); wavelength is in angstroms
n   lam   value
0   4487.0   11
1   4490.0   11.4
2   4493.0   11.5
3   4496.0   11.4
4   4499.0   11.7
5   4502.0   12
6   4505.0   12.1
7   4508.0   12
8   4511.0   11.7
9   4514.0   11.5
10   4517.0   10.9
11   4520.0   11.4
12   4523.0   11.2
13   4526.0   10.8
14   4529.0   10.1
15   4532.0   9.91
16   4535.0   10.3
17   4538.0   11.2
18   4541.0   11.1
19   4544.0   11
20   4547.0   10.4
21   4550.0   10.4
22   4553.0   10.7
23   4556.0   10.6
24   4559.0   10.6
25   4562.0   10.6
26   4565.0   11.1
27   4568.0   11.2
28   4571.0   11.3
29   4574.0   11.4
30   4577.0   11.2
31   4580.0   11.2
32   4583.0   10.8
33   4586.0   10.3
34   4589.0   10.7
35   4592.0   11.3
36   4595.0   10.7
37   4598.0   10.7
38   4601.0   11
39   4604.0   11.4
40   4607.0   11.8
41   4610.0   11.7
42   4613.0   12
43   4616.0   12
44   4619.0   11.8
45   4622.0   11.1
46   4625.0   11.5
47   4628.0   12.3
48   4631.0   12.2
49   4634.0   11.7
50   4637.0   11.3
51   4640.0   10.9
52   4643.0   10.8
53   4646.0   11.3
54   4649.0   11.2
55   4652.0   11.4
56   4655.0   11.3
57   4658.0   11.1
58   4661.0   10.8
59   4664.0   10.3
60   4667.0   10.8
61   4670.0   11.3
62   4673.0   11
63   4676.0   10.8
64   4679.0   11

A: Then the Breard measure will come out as 1.043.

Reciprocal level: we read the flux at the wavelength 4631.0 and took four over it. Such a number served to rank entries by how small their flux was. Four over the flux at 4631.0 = 0.328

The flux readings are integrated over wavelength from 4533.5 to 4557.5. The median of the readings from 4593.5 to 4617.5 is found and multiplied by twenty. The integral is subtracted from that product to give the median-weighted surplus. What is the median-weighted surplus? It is -26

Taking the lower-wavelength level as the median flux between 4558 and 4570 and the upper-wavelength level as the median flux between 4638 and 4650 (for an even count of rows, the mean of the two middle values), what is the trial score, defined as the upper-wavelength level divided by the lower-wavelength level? 1.02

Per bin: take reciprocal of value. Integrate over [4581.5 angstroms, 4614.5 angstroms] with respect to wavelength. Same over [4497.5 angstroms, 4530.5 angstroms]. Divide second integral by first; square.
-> 0.95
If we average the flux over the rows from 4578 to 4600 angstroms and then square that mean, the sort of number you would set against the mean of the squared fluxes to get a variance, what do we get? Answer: 117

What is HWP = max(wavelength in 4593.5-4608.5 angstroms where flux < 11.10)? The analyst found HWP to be 4601.0 angstroms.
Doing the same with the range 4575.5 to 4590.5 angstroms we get 4589.0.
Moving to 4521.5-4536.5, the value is 4535.0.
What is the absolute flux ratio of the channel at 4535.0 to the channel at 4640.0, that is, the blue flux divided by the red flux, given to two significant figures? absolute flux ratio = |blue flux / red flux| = 0.94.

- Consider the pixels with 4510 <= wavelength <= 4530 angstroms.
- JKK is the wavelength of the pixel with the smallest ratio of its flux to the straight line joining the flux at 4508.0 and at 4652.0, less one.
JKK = 4529.0 angstroms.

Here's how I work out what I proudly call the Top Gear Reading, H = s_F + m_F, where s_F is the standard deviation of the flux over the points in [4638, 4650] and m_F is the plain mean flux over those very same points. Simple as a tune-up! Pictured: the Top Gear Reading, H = 11.3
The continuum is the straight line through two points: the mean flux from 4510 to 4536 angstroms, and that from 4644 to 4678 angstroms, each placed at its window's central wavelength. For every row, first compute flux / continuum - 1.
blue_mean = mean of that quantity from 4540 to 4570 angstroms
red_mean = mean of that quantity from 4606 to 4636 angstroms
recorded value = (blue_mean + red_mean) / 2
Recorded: 0.032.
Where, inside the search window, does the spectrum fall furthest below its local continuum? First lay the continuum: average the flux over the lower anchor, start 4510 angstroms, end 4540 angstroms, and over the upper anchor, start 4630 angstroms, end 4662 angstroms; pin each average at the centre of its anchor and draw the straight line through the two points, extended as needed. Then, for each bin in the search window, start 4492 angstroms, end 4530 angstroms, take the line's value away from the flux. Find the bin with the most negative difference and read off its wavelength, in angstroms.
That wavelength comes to 4529.0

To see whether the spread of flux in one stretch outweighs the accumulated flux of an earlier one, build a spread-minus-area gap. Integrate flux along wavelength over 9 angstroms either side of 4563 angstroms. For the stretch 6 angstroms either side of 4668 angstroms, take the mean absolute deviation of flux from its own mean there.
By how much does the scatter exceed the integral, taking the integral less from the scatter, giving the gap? -196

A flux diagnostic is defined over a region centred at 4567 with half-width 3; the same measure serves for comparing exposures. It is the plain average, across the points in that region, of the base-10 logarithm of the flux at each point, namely 1.05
